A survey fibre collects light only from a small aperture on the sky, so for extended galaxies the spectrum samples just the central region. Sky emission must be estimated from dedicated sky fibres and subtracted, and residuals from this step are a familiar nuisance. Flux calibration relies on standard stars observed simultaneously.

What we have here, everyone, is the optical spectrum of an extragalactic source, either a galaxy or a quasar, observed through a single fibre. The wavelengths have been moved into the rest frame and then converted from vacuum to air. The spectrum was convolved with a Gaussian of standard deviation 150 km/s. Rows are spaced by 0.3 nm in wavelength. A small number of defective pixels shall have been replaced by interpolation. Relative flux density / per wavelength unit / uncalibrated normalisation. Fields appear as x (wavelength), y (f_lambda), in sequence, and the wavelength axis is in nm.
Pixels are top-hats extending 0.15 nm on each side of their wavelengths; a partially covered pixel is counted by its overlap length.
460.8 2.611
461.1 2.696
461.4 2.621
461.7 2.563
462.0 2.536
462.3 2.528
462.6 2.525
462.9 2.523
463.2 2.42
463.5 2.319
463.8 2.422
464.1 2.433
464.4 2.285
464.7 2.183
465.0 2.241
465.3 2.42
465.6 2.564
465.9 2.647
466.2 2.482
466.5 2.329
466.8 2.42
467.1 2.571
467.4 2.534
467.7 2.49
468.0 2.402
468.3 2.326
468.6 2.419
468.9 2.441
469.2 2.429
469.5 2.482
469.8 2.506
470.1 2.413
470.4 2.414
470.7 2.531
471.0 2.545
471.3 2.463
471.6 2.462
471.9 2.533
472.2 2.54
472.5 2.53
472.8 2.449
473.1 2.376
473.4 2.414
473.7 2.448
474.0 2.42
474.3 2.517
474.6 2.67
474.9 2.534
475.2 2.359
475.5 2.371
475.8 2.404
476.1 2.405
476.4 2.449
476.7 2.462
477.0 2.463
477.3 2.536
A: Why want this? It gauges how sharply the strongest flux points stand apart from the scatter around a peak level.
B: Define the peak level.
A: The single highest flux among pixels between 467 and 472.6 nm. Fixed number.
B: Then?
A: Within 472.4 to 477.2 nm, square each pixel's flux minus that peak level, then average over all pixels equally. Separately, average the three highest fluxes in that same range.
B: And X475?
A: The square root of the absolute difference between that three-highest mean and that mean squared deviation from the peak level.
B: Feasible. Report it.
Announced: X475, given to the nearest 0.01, 1.60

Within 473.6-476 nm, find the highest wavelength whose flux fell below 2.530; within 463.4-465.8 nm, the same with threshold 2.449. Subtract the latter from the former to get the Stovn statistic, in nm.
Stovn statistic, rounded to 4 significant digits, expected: 10.50 nm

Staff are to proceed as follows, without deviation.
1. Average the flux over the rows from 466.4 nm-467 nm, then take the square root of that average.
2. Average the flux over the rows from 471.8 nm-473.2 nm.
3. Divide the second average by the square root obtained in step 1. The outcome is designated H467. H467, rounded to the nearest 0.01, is 1.61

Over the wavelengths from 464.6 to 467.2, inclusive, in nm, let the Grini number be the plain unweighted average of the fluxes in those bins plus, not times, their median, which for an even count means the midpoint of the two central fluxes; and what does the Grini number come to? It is 4.85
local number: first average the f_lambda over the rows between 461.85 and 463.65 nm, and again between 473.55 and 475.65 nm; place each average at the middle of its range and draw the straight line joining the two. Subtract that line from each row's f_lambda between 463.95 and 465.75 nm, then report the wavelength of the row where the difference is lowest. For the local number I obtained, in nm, 464.7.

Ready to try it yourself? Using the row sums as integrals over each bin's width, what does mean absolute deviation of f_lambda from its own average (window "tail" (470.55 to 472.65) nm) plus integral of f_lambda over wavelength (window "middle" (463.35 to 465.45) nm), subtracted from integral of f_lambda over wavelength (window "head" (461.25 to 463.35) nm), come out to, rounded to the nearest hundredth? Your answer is 0.39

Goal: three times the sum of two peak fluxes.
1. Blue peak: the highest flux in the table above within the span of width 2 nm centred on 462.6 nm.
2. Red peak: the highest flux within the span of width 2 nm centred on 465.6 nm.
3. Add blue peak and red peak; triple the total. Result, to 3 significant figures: 15.6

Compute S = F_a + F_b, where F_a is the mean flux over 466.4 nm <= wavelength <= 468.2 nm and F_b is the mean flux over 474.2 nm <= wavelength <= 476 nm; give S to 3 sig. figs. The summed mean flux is 4.93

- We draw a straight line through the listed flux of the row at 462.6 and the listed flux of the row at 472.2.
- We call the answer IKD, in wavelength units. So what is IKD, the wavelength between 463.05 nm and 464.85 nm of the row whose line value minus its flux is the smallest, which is 464.1 nm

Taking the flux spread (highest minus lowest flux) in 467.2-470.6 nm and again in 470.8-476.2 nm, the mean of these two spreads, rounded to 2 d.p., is 0.26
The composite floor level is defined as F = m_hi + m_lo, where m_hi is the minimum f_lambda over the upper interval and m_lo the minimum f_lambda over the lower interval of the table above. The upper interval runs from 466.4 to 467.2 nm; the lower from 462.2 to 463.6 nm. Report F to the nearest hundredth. 4.65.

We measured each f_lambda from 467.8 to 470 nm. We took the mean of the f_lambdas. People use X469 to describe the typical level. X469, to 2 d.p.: 2.43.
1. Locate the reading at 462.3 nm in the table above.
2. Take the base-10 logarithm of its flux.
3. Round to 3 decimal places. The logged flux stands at 0.403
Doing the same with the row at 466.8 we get 0.384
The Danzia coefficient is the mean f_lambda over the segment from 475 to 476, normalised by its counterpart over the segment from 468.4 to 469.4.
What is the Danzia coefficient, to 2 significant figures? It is 0.98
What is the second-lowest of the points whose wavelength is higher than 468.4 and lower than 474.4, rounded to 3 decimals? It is 2.413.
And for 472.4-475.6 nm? 2.371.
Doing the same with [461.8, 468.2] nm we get 2.241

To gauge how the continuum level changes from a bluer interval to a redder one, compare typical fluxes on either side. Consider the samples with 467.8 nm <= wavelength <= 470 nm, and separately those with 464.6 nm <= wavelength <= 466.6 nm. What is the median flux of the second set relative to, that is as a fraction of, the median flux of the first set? 1.00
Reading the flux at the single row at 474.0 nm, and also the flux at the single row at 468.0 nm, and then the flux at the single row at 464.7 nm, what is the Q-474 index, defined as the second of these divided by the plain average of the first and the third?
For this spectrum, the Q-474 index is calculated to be 1.04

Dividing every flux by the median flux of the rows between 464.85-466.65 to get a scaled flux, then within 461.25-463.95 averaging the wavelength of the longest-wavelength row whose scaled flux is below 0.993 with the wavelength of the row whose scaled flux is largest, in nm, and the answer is 462.60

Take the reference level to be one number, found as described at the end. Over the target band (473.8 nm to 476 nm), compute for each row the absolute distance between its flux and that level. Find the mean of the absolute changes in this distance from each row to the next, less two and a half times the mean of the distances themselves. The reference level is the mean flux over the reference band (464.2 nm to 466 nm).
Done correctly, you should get -0.14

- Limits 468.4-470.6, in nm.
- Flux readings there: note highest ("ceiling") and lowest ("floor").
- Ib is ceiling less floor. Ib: 0.09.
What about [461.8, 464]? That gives 0.22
